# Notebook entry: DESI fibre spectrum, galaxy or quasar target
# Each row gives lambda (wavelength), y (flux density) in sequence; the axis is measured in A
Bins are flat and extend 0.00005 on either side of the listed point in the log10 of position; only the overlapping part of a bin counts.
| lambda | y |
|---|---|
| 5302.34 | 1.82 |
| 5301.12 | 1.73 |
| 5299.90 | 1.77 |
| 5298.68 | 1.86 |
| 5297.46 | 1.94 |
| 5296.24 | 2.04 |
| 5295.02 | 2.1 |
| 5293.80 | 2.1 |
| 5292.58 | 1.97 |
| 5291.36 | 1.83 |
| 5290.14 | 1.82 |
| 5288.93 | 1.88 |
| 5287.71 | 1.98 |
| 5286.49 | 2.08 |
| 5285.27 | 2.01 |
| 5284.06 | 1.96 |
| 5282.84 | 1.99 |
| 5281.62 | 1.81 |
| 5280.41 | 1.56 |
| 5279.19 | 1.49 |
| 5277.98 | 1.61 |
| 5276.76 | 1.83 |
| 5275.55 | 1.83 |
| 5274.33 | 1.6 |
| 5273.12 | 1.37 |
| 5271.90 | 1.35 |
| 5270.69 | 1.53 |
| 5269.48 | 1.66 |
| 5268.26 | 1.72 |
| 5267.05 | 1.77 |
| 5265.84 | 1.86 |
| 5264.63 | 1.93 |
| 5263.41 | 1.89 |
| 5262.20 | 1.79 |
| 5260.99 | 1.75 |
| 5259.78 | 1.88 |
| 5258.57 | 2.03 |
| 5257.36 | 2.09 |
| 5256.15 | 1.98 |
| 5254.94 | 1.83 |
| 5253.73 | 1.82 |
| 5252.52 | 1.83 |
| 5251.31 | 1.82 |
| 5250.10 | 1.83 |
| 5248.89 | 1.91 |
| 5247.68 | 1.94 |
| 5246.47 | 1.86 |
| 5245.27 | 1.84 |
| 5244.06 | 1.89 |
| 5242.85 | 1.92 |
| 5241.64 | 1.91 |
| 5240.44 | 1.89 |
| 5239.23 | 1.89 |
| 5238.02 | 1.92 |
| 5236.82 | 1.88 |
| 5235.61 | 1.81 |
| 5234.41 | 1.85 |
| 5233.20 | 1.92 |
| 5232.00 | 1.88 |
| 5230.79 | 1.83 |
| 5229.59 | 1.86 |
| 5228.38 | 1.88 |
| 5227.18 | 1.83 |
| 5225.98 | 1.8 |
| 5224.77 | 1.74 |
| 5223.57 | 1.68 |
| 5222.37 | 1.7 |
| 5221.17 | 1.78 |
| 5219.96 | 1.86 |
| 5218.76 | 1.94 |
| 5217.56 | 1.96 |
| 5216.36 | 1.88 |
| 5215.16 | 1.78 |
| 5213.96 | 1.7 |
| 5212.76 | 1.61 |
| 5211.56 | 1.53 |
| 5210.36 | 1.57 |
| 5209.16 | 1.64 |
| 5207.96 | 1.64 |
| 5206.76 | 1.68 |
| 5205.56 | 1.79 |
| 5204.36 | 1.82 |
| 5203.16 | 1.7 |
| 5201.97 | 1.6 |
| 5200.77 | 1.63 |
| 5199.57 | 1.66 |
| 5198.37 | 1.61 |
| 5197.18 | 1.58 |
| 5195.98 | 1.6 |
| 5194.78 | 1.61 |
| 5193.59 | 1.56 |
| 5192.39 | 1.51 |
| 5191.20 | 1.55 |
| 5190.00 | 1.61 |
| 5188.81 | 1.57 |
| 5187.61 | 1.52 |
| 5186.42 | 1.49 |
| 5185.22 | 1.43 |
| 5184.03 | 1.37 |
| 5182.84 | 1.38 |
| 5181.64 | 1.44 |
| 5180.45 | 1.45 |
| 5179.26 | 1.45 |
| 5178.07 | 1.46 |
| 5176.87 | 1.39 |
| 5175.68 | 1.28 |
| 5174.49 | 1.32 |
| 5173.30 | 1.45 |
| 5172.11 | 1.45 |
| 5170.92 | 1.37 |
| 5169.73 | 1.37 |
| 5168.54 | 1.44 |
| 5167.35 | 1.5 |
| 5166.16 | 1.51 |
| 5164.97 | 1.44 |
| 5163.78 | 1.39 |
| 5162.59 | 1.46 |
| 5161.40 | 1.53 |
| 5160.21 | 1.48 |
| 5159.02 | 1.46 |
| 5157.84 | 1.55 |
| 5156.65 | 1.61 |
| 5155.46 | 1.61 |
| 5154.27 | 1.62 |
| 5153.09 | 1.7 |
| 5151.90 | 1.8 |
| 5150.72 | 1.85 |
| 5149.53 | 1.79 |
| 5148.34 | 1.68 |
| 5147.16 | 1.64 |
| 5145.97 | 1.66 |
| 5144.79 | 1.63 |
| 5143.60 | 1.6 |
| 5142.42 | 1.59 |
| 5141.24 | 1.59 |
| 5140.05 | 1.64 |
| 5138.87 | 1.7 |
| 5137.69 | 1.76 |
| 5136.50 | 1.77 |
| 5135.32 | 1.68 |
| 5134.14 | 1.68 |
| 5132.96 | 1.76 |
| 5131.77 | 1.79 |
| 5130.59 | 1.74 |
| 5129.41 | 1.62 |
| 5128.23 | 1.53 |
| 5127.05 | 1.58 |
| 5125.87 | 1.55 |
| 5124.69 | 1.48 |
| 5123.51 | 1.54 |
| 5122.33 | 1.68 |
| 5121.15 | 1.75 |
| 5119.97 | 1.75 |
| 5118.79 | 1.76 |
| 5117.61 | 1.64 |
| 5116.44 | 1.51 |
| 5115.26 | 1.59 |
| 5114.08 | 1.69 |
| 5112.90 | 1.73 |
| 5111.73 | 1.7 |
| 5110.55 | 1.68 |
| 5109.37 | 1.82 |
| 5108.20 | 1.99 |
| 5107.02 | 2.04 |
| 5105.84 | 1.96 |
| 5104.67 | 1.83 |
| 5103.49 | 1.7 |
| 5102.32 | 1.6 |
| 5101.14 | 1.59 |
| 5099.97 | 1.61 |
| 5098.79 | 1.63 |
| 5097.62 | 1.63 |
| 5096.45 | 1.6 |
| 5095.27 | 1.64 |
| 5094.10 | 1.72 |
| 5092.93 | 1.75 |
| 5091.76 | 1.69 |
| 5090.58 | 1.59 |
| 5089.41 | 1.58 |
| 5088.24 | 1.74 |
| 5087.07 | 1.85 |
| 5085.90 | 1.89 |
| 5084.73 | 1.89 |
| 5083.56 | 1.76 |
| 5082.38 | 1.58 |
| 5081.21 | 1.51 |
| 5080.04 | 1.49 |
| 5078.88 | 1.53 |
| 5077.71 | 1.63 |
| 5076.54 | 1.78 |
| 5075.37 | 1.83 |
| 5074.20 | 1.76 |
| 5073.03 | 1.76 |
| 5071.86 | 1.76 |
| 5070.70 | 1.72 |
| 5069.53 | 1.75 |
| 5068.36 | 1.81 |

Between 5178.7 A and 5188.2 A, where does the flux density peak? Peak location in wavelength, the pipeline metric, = 5187.61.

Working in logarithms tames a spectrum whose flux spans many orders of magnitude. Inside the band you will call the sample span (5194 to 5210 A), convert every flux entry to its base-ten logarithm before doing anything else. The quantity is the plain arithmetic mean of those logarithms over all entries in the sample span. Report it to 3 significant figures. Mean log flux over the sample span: 0.219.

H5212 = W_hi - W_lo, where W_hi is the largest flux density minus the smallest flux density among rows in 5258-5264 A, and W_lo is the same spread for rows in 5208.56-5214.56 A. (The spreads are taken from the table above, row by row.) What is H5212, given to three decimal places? 0.110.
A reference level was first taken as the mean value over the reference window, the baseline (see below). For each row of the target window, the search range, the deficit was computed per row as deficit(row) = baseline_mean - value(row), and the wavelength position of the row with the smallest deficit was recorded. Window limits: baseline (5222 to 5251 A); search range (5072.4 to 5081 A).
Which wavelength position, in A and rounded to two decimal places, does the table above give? 5075.37 A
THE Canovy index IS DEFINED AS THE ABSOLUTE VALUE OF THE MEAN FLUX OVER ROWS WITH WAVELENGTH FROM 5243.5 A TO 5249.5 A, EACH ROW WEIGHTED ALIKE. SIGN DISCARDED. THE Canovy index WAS 1.89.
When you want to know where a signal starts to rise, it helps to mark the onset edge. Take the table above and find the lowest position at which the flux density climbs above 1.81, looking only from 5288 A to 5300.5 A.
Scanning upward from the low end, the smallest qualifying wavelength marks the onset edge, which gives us 5288.93 A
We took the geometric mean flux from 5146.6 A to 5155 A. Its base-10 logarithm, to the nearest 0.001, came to 0.236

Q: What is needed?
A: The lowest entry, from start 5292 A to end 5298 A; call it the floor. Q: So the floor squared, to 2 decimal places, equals 3.76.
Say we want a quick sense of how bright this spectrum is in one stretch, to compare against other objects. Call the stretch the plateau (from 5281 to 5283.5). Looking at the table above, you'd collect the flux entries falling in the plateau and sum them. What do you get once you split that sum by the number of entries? 1.90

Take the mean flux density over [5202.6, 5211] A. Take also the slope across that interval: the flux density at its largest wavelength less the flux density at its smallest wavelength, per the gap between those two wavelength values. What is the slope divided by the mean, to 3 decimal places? -0.011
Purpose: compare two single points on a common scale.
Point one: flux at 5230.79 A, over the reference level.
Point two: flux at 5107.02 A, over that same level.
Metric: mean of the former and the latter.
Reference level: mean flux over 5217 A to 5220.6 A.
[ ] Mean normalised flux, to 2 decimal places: 1.01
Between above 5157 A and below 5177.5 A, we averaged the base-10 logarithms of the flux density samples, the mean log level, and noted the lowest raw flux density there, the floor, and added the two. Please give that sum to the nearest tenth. 1.4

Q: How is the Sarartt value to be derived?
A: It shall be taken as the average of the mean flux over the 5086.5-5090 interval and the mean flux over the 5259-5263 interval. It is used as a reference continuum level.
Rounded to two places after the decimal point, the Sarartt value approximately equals 1.77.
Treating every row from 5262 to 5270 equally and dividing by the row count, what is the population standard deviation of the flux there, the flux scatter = 0.089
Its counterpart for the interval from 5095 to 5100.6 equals 0.015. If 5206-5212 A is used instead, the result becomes 0.054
